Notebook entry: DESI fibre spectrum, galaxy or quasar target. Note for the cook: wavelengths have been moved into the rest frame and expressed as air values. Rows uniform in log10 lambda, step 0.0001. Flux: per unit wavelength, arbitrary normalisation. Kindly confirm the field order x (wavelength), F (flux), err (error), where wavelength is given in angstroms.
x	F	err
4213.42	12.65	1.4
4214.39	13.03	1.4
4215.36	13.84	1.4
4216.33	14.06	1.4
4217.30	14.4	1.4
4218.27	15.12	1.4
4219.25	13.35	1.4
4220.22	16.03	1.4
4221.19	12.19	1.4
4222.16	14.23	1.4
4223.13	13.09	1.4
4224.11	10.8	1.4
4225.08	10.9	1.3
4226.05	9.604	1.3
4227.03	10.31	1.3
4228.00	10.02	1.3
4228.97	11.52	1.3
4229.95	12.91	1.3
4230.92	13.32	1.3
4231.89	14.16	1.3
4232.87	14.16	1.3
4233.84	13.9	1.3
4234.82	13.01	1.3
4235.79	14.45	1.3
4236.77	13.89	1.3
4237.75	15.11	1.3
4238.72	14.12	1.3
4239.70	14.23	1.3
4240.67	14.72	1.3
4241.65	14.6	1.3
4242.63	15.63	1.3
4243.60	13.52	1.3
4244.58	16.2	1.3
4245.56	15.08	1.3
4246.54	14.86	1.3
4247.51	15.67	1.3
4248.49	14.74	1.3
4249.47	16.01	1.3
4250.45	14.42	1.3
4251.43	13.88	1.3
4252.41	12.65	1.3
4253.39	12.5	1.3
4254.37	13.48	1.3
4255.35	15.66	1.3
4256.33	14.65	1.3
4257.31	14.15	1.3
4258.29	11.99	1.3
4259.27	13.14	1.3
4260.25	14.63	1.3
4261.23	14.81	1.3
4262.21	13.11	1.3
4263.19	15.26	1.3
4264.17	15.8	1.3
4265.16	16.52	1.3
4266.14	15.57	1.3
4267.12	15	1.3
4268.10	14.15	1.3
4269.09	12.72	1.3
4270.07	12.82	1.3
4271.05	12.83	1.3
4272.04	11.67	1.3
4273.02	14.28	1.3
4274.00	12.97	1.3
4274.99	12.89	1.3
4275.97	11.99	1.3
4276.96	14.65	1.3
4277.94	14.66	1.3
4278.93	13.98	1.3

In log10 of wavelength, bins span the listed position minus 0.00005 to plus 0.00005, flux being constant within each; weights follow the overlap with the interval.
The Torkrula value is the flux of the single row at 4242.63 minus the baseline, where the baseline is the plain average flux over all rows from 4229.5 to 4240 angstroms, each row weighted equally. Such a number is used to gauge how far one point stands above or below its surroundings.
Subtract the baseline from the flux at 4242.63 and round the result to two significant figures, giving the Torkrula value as 1.7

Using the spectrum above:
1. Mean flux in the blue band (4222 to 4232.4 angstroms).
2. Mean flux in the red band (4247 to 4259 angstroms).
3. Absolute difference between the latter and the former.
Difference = 2.3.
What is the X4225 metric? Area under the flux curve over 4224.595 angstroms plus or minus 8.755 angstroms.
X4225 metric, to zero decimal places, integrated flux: 224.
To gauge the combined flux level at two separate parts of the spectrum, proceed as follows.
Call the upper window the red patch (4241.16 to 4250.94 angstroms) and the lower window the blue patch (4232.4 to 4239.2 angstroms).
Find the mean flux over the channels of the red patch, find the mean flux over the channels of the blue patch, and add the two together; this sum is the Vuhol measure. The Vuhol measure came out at 29.2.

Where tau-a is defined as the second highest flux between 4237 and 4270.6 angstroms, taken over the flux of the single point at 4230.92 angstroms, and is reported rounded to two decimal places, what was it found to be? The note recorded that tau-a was 1.22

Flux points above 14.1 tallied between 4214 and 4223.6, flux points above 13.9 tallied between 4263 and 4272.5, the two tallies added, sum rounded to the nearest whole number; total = 10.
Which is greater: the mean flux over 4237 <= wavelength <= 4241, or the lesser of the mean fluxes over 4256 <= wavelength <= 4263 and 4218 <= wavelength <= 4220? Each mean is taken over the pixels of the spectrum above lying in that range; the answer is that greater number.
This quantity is 14.5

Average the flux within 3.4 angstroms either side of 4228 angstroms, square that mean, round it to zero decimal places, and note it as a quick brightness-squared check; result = 126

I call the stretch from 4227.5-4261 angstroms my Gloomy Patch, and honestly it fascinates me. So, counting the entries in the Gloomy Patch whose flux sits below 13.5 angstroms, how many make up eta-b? 10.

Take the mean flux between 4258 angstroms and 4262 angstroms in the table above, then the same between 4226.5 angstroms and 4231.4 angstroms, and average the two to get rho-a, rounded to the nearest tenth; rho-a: 12.6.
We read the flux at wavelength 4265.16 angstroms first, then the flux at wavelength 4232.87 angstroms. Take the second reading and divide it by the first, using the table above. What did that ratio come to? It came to 0.86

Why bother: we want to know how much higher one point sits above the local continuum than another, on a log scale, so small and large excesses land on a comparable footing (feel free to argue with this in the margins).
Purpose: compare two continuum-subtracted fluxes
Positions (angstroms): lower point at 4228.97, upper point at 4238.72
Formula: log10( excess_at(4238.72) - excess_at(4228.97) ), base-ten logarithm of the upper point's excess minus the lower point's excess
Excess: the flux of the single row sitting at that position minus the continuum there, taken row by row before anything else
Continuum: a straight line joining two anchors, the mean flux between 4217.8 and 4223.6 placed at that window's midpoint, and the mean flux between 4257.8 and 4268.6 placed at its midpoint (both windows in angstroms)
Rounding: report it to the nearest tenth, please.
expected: 0.4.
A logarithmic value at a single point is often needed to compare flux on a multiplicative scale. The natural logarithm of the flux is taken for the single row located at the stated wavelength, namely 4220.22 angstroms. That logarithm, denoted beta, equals 2.77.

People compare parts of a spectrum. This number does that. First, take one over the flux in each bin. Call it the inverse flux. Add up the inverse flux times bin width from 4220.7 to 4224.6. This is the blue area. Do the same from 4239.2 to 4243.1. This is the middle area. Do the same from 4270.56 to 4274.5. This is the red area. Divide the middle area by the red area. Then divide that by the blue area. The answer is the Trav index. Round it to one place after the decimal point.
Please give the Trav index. 2.8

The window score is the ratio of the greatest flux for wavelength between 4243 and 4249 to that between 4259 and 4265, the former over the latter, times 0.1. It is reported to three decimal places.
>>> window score 0.103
